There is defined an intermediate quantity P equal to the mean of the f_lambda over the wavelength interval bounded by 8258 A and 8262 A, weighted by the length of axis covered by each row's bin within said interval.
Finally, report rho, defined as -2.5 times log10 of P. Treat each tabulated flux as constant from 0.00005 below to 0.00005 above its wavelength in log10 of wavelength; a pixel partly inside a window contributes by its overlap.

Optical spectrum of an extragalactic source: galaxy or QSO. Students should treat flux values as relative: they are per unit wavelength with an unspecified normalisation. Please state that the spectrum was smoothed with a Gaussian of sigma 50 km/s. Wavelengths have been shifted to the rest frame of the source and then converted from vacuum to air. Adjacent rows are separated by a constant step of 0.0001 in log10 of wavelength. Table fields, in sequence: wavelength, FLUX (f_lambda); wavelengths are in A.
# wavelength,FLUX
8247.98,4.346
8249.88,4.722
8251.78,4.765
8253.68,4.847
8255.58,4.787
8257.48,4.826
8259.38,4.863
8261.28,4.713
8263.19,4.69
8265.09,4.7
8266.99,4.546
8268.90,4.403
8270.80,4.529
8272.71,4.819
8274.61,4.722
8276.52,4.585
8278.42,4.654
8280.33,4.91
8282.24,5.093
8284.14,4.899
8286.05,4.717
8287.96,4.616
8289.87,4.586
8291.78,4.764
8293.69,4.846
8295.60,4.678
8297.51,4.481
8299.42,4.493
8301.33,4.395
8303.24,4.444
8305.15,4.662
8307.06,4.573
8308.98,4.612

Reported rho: -1.70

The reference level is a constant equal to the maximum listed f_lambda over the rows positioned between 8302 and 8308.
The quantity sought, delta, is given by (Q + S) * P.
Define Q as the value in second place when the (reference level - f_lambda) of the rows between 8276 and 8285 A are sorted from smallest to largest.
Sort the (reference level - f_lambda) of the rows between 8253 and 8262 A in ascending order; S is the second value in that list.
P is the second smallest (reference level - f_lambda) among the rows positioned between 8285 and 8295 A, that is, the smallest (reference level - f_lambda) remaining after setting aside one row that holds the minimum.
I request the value 0.044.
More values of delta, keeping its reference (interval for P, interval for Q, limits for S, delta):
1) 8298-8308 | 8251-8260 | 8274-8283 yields -0.039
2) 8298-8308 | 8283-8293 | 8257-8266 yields -0.024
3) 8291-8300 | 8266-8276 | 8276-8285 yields 0.031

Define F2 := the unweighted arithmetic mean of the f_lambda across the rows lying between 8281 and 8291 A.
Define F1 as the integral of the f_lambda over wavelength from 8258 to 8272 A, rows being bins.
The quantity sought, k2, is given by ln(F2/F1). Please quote -2.61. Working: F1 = 65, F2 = 4.78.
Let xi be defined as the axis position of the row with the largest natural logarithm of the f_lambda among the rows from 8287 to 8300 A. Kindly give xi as 8293.69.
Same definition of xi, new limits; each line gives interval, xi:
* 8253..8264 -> 8259.38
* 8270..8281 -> 8280.33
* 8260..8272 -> 8261.28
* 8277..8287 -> 8282.24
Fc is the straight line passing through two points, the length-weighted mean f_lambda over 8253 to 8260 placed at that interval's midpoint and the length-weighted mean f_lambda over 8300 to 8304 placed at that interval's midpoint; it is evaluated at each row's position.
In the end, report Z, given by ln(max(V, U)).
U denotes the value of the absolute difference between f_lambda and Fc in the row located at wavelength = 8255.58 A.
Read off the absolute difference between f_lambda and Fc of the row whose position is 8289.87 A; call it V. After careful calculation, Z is -3.0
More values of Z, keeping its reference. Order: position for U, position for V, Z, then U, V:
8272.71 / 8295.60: -1.6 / 0.13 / 0.19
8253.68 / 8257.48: -4.7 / 0.01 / 0.00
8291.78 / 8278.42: -1.4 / 0.25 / 0.02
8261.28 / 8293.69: -1.1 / 0.08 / 0.34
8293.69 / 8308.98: -1.1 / 0.34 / 0.25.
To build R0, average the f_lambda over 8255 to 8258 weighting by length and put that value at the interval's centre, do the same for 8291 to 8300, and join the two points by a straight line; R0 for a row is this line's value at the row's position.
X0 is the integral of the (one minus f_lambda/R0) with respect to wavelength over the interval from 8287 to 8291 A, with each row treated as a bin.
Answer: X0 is 0.063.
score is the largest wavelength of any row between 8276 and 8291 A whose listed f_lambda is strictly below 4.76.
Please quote 8289.87 A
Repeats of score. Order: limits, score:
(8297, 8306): 8305.15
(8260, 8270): 8268.90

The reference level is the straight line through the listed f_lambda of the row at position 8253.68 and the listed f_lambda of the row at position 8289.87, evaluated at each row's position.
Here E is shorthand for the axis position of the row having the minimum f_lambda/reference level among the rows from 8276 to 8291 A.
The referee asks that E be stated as 8276.52 A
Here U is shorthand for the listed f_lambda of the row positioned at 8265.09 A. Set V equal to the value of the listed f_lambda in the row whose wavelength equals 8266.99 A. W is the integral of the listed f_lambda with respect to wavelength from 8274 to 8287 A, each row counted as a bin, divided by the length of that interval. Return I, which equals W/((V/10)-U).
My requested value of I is -1.130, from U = 4.7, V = 4.546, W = 4.80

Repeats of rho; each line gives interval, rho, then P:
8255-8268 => -1.69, 4.73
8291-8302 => -1.66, 4.61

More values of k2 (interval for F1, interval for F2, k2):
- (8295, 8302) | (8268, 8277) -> -1.92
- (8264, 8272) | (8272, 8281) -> -2.04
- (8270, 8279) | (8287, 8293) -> -2.20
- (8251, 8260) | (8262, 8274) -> -2.24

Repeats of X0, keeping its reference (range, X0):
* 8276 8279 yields 0.068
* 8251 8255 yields 0.013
